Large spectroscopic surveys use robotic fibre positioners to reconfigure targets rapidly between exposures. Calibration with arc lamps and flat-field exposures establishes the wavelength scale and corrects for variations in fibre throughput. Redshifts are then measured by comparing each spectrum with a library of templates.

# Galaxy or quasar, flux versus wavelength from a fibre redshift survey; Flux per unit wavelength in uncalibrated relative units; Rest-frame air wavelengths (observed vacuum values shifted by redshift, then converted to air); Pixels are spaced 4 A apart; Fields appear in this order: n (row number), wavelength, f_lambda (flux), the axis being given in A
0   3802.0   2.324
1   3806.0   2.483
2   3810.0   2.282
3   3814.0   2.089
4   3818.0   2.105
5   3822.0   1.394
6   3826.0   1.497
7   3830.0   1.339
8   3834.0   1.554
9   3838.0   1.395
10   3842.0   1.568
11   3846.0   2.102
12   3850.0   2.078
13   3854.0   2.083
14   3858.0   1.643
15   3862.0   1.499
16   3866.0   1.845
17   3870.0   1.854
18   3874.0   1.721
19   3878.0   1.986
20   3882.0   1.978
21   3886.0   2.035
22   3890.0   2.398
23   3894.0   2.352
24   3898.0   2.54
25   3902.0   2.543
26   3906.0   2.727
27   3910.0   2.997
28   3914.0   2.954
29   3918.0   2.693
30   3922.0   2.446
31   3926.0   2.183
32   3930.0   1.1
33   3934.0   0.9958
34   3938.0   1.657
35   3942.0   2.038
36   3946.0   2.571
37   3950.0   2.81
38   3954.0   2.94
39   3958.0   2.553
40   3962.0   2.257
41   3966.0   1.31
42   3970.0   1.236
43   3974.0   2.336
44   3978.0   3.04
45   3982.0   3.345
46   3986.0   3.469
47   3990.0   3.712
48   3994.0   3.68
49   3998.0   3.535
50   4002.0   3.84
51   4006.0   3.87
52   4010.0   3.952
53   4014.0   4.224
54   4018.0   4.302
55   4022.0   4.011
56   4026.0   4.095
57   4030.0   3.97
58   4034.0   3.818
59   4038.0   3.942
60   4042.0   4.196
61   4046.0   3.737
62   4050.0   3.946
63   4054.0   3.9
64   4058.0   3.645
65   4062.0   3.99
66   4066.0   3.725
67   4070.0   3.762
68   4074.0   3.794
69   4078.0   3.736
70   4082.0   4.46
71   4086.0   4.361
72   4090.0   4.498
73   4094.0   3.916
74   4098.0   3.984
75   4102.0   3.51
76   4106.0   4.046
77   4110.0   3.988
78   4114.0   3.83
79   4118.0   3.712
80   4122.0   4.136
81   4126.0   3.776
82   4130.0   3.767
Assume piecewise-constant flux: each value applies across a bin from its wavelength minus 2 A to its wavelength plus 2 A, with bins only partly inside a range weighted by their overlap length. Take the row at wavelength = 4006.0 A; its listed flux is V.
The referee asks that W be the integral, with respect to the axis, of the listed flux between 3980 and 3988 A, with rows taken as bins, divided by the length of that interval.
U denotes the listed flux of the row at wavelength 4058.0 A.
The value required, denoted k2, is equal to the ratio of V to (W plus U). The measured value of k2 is 0.55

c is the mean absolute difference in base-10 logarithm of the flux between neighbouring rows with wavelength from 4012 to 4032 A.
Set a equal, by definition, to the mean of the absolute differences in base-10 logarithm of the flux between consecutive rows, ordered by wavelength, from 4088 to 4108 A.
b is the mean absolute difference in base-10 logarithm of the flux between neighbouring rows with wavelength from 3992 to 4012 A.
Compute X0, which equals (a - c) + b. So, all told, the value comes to 0.05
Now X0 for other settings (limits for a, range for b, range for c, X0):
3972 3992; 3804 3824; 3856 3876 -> 0.07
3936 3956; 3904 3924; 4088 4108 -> 0.05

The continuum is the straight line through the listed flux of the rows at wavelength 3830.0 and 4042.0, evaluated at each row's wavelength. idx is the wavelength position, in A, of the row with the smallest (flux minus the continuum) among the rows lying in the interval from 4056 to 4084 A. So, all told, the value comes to 4078.0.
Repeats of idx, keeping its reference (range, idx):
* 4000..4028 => 4022.0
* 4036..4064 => 4058.0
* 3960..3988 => 3970.0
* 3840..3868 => 3862.0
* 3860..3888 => 3862.0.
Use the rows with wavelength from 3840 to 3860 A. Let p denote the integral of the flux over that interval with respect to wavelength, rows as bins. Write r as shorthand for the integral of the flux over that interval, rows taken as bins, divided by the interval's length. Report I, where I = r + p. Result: 40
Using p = 38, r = 1.9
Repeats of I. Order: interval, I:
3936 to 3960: 61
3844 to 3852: 19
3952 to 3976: 53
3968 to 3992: 71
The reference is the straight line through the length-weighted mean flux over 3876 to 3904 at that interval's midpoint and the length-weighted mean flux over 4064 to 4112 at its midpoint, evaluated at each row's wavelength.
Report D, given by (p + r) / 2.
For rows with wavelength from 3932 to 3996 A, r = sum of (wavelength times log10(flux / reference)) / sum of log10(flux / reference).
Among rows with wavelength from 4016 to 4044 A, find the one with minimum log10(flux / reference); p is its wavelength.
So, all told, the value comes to 3991.3 A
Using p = 4034.0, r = 3948.7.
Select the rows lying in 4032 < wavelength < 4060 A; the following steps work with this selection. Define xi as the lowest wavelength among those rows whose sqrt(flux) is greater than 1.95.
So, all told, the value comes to 4034.0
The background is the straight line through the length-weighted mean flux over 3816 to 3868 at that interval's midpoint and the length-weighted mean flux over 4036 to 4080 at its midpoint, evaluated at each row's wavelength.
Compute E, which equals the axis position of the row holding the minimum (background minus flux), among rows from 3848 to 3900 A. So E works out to 3850.0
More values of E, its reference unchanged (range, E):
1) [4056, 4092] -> 4082.0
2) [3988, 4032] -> 4018.0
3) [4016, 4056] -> 4018.0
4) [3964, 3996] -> 3990.0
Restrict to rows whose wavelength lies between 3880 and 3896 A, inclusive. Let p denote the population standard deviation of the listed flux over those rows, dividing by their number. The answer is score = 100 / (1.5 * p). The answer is 358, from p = 0.19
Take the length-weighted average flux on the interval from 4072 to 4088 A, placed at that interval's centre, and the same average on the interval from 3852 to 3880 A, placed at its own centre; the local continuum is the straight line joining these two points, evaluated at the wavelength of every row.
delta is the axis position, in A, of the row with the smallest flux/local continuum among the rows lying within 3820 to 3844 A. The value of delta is 3838.0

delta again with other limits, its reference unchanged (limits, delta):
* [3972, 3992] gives 3974.0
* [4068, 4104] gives 4102.0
